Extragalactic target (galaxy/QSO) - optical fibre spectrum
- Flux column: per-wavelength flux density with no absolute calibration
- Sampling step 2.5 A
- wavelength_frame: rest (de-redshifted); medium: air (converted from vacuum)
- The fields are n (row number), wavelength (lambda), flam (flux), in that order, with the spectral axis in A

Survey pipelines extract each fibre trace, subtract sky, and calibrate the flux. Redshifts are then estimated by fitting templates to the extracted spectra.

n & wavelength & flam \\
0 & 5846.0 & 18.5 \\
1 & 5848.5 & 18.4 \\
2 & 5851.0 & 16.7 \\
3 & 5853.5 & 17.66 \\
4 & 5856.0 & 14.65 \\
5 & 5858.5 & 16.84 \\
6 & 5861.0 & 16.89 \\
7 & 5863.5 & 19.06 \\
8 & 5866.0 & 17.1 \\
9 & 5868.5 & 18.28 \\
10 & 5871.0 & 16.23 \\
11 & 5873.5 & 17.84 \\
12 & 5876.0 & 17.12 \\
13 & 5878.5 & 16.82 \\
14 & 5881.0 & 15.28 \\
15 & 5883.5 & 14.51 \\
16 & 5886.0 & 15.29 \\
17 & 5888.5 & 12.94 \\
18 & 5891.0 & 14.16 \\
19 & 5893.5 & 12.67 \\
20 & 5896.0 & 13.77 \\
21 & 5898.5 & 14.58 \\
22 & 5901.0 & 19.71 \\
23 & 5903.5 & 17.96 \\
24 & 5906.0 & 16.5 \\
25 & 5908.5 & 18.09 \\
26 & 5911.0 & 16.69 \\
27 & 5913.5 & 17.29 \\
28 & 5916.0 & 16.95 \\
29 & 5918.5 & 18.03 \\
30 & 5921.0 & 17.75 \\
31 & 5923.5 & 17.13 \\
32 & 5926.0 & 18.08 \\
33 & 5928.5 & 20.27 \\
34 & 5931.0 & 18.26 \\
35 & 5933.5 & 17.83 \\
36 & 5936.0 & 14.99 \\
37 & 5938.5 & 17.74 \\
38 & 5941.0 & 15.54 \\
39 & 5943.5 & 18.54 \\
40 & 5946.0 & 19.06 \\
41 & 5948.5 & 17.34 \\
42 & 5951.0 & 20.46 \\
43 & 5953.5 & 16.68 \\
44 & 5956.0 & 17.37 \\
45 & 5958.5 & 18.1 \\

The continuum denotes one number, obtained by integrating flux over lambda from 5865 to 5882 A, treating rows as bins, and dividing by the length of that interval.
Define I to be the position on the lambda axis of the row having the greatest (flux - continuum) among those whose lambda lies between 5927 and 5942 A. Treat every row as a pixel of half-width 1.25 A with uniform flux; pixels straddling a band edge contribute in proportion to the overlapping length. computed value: 5928.5 A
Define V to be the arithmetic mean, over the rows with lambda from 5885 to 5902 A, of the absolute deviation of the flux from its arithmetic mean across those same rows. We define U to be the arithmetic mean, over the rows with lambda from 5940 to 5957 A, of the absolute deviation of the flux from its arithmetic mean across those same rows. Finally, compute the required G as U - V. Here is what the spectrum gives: -0.30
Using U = 1.28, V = 1.58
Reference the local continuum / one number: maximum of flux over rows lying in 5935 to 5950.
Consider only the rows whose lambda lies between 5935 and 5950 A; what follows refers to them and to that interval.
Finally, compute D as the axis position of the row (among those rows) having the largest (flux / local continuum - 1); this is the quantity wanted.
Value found 5946.0 A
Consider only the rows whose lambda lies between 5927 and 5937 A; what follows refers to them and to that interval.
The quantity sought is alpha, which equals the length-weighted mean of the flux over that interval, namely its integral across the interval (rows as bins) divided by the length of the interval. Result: 17.9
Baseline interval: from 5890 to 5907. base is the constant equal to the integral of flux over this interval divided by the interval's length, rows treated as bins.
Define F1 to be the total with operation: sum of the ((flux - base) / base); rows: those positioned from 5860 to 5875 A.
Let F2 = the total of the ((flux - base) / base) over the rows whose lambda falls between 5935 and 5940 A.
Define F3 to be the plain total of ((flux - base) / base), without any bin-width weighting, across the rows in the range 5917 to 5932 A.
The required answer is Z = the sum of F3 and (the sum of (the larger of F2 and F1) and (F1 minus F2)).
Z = 2.4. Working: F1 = 0.7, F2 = 0.09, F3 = 1.0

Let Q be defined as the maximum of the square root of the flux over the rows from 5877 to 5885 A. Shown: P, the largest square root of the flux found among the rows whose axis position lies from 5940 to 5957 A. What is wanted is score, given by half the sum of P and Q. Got 4.31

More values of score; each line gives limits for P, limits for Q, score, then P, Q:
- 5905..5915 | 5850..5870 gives 4.31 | 4.25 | 4.37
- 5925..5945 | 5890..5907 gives 4.47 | 4.50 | 4.44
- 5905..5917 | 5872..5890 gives 4.24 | 4.25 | 4.22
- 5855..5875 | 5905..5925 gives 4.31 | 4.37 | 4.25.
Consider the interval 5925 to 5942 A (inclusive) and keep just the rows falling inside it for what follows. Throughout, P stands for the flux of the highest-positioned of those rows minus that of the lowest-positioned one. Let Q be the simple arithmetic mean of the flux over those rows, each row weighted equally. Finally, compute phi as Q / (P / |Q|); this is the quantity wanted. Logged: -121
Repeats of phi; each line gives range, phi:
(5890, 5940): 80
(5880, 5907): 190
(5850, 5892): -105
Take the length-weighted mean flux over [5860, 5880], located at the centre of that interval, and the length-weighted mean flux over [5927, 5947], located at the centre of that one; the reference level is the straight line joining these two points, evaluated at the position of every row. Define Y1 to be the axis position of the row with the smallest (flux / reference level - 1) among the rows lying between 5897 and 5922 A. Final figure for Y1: 5898.5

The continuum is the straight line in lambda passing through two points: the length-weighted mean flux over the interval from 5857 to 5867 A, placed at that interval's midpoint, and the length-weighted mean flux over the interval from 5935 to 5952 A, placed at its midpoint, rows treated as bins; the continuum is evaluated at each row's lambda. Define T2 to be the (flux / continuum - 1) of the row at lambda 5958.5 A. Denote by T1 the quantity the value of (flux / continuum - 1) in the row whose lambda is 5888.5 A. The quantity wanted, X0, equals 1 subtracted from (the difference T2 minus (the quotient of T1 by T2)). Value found 11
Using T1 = -0.26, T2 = 0.022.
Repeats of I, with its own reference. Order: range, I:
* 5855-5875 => 5863.5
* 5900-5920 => 5901.0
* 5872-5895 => 5873.5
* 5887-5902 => 5901.0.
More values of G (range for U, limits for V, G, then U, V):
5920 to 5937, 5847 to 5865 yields -0.06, 0.97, 1.03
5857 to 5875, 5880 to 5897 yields -0.03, 0.80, 0.82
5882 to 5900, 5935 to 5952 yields -0.73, 0.74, 1.47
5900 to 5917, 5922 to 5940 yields -0.13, 0.85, 0.97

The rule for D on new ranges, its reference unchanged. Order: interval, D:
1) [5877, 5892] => 5878.5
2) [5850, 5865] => 5863.5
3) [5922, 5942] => 5928.5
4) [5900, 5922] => 5901.0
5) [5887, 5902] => 5901.0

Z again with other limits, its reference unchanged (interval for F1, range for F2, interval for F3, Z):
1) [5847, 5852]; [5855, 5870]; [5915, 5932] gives 1.3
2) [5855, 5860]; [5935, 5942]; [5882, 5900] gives -0.7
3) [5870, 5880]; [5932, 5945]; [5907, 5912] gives 0.6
